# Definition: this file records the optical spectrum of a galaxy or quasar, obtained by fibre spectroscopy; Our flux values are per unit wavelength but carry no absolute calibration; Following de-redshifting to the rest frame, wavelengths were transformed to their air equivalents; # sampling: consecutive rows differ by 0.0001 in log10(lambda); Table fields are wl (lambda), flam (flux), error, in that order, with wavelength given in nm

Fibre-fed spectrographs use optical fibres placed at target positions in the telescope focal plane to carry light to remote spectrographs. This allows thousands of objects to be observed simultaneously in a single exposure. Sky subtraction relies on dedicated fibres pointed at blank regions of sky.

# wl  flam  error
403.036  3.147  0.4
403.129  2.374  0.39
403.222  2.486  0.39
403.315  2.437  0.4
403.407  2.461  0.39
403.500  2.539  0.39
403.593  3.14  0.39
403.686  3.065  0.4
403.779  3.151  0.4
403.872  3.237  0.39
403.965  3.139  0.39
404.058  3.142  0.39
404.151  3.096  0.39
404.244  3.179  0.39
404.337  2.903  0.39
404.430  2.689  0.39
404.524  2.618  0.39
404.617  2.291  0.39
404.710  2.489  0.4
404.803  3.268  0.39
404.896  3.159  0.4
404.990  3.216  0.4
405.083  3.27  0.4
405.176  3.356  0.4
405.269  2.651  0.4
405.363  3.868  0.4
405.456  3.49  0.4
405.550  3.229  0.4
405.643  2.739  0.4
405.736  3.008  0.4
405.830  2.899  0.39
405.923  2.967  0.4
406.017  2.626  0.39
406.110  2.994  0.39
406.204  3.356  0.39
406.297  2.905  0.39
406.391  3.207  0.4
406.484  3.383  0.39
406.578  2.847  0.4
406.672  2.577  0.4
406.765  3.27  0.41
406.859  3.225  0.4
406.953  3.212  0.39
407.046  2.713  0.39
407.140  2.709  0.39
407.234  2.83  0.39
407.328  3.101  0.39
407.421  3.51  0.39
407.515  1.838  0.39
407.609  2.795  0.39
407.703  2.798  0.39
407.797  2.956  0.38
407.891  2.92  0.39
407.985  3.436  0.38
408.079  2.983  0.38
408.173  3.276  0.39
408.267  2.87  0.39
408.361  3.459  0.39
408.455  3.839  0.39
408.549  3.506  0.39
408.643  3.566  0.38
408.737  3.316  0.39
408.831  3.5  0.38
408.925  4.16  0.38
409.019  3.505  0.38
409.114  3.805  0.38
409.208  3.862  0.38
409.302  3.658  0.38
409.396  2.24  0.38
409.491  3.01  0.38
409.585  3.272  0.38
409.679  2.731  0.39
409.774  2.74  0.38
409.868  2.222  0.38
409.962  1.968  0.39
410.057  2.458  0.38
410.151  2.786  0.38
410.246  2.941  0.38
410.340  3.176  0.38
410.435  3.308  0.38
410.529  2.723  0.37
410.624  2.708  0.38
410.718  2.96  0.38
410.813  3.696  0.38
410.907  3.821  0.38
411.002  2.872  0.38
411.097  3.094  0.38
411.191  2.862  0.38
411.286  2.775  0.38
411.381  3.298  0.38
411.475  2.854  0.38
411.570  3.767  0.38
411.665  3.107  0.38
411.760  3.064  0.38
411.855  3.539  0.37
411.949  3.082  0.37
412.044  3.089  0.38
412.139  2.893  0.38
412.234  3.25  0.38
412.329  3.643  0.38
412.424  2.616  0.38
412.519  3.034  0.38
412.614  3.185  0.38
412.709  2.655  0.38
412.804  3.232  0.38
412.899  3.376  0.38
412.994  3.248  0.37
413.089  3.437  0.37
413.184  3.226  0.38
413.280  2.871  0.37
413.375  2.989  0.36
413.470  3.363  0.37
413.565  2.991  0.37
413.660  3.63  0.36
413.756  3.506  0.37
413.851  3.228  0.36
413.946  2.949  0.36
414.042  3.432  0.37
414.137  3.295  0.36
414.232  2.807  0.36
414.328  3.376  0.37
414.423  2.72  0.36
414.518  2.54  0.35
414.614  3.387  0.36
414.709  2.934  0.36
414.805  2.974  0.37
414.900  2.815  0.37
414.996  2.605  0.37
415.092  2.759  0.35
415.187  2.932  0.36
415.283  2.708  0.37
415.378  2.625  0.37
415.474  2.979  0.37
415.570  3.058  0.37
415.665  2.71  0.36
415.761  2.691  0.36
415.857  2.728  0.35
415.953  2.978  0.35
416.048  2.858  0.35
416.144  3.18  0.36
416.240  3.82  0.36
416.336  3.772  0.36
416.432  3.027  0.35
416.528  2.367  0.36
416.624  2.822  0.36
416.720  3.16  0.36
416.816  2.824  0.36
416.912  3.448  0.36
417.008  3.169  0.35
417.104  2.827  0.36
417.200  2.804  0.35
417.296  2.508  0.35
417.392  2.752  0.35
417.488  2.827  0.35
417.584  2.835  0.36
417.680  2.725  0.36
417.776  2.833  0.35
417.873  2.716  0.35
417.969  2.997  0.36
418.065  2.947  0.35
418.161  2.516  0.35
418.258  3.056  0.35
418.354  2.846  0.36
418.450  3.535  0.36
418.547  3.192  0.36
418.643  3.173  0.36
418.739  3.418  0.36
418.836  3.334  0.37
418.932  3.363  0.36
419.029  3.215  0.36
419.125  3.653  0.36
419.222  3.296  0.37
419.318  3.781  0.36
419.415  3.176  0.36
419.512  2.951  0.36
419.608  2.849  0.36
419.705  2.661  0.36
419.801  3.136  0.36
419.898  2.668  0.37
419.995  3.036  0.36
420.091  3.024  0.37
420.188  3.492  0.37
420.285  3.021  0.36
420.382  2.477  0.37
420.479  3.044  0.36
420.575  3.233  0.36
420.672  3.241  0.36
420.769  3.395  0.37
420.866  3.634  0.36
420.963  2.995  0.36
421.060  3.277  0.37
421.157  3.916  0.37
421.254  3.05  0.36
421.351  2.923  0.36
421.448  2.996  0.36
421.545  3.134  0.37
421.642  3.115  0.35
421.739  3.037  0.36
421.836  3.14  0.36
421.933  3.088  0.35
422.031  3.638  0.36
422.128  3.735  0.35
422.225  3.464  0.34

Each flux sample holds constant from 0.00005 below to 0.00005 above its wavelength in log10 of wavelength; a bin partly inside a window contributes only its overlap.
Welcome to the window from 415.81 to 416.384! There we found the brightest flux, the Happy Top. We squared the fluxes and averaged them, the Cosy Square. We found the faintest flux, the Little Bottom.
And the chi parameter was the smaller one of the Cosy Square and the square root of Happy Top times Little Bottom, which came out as 3.23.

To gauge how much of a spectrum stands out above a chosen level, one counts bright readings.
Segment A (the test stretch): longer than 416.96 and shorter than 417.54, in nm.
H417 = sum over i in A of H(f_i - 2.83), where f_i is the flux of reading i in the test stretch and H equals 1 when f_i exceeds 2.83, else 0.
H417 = 1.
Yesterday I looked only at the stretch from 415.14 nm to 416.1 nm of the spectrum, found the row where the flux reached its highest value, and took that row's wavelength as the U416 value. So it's 415.570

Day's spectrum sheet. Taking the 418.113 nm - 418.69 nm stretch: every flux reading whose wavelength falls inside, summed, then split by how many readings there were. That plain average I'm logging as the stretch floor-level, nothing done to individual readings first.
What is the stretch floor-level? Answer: 3.05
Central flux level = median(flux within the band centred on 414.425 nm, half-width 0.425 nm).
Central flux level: 2.97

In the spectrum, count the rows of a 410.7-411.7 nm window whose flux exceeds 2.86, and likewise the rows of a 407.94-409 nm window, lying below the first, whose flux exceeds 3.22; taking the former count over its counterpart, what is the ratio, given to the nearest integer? 1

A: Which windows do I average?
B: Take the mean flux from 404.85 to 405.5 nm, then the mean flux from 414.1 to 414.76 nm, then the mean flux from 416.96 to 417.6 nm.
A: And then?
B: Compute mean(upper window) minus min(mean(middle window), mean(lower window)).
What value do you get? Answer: -0.19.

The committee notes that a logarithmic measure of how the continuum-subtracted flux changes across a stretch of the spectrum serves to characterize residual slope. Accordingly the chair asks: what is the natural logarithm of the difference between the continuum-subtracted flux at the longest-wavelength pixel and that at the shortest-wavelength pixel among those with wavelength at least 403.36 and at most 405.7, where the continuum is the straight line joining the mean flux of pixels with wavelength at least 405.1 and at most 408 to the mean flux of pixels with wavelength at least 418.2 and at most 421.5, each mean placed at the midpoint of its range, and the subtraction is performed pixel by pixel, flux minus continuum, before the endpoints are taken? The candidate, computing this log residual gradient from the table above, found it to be -1.4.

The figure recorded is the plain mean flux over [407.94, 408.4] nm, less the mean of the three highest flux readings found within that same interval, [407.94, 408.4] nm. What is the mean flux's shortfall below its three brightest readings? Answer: -0.19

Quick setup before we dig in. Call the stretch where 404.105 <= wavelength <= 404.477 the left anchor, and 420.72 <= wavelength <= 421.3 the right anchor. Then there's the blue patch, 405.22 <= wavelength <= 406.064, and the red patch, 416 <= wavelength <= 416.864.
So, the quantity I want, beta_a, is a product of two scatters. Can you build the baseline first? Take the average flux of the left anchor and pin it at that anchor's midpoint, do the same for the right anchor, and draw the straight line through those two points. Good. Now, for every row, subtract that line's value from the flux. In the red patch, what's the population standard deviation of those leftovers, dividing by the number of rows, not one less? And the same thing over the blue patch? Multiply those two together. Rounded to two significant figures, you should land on 0.17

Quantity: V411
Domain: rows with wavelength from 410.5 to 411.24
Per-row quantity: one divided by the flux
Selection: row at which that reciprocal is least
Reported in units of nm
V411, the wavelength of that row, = 410.907 nm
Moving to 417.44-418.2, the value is 417.969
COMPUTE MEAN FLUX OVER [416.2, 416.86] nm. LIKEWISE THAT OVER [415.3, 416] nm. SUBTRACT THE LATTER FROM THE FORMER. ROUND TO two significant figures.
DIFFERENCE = 0.29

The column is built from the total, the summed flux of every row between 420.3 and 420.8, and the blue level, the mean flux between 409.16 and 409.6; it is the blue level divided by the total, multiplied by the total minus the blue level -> 2.5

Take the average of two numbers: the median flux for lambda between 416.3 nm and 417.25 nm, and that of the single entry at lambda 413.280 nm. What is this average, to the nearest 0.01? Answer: 2.90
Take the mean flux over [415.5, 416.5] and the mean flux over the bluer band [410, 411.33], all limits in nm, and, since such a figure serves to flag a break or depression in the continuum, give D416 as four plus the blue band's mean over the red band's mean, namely 4.98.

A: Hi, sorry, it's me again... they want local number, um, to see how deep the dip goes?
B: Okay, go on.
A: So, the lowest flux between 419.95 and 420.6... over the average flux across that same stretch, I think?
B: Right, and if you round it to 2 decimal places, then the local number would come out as 0.81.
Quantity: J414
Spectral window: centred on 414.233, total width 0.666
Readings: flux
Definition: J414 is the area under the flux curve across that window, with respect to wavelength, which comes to 2.01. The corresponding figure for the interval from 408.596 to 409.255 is 2.42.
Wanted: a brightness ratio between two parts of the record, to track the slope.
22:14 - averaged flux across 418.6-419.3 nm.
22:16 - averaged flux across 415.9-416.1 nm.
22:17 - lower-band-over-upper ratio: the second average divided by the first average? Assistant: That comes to 0.87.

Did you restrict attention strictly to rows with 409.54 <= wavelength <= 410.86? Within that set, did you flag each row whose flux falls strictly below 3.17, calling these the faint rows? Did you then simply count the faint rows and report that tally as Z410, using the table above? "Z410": 10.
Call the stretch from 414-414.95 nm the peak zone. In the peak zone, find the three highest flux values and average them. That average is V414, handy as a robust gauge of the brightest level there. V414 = 3.40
